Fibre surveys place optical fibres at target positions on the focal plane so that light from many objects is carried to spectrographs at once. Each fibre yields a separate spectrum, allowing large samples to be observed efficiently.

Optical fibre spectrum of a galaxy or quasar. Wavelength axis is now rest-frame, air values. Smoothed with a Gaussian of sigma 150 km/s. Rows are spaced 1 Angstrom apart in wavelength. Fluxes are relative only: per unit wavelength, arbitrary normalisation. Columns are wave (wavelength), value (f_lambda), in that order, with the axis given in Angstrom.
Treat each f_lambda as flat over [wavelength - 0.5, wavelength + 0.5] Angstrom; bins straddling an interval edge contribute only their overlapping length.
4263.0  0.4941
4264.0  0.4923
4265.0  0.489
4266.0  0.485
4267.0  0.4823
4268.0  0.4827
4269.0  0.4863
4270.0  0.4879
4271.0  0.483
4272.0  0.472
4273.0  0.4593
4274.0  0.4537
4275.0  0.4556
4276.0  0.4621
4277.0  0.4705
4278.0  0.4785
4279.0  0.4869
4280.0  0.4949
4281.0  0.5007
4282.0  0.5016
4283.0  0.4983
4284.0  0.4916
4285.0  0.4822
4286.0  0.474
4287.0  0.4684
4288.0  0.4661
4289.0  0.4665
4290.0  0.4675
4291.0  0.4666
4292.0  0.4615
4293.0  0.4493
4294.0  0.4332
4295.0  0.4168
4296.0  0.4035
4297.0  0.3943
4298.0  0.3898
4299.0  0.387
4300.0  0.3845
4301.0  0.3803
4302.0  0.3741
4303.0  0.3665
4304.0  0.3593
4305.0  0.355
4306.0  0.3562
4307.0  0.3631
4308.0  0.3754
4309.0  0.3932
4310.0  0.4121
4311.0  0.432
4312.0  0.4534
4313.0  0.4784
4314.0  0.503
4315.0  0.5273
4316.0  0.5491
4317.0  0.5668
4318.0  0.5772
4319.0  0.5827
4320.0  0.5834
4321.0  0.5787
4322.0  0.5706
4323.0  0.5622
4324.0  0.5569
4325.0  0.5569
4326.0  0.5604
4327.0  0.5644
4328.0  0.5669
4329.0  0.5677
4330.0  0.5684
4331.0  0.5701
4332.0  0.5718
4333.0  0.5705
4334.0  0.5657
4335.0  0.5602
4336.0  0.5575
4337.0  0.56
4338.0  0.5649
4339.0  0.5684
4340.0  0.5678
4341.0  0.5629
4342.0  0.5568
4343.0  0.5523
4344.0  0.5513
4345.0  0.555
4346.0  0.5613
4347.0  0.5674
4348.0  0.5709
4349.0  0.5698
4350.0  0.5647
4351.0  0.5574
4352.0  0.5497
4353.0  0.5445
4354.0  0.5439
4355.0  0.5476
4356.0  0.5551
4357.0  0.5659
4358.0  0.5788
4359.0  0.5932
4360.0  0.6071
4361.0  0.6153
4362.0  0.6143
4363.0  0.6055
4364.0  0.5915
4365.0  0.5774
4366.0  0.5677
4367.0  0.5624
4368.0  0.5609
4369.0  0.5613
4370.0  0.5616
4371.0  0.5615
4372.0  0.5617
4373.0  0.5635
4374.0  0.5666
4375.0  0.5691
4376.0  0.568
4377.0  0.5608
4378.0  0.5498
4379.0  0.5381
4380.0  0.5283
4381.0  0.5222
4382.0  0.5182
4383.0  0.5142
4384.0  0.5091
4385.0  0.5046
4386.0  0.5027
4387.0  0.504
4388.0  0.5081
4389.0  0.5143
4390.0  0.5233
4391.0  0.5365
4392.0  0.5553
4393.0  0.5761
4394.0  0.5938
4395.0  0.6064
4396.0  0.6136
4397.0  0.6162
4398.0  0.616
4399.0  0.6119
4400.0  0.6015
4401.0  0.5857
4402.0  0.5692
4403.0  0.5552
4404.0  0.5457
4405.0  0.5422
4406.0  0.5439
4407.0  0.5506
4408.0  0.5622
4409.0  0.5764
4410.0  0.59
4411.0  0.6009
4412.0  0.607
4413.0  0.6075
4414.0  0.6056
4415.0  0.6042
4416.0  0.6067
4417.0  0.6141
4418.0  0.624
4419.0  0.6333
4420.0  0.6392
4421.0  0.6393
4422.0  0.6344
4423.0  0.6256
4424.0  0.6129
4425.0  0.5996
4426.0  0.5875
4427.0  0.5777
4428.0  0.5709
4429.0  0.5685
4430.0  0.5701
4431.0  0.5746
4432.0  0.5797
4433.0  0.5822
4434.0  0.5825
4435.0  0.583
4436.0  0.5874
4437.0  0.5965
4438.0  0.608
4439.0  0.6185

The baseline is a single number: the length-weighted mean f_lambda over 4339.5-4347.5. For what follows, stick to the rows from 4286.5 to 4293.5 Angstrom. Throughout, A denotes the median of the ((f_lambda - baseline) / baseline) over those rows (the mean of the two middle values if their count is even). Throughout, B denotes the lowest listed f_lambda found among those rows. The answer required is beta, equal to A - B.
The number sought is -0.615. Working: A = -0.17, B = 0.4493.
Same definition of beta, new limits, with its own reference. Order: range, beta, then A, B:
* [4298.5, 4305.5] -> -0.686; -0.33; 0.355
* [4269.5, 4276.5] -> -0.628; -0.17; 0.4537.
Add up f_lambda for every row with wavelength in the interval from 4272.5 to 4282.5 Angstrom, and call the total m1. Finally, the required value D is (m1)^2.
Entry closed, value 23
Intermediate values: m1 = 5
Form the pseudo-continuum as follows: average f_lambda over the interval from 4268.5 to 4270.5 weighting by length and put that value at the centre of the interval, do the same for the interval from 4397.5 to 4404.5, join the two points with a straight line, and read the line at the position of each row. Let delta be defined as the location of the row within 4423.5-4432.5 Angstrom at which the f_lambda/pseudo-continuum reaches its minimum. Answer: 4429.0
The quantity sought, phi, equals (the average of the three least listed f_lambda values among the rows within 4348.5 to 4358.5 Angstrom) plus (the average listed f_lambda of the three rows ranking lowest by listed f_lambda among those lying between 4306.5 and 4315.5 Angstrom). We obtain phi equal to 0.92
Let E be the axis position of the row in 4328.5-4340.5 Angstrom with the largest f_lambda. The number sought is 4332.0 Angstrom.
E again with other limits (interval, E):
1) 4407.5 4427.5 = 4421.0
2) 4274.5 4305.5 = 4282.0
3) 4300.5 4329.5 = 4320.0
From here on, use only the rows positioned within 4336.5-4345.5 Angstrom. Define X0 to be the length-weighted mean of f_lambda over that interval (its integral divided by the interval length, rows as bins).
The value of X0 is 0.560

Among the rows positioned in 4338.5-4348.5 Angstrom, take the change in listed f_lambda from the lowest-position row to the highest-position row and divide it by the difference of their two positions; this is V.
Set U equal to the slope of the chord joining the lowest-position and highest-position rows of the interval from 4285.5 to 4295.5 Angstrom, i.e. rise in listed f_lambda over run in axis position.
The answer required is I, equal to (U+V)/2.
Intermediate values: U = -0.006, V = 0.0003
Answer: -0.0030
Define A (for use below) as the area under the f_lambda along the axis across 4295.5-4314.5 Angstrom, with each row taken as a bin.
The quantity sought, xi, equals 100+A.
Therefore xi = 108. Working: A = 8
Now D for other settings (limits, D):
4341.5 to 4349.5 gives 20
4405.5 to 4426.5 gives 160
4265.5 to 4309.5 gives 379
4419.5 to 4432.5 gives 61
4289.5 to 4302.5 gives 29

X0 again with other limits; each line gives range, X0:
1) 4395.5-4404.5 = 0.591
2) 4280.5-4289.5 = 0.483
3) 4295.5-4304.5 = 0.382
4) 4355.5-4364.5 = 0.592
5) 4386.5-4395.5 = 0.546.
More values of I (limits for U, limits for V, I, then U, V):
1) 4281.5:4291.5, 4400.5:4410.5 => -0.0017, -0.004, 0.0005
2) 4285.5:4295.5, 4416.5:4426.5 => -0.0047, -0.006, -0.0030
